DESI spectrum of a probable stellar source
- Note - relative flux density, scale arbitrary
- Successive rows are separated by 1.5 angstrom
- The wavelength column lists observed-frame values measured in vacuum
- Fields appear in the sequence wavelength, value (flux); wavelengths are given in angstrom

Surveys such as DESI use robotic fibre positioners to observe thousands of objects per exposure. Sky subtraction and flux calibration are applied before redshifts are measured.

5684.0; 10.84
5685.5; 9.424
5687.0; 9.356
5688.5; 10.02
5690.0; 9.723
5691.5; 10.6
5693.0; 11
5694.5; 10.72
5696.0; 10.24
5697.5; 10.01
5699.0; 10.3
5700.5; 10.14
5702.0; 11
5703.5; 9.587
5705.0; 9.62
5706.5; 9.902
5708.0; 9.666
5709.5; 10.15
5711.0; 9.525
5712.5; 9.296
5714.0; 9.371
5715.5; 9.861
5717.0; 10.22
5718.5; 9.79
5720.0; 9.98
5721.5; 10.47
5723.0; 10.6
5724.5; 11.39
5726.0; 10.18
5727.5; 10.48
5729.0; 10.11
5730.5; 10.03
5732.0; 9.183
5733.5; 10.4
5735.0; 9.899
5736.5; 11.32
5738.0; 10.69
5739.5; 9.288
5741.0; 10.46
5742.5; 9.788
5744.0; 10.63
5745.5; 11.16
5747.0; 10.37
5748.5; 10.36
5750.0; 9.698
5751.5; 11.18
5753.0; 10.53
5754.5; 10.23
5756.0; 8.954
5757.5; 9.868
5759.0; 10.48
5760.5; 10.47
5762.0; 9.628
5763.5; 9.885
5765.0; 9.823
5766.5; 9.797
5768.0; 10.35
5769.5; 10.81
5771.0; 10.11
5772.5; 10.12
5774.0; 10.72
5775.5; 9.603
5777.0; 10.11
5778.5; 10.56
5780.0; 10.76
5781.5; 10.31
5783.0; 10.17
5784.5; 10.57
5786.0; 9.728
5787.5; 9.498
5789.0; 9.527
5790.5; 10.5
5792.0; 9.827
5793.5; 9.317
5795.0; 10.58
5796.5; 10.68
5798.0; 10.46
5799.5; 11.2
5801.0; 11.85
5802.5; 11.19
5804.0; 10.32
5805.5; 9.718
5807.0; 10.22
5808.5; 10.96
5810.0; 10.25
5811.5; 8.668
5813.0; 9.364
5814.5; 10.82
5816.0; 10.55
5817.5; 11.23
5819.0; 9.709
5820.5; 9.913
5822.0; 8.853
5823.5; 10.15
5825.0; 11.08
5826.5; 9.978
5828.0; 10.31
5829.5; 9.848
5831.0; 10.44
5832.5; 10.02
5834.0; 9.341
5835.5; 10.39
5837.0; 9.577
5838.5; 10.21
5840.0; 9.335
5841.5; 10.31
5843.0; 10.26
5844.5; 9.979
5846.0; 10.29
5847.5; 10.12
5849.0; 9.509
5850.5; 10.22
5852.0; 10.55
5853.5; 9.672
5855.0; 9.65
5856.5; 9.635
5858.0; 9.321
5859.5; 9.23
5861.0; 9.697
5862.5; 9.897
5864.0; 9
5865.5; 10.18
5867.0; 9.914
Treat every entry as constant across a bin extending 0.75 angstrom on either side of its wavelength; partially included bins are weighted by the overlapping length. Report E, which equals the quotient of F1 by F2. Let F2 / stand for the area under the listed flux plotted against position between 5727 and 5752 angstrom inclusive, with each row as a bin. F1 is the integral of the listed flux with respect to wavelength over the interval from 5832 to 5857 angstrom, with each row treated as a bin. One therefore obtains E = 0.97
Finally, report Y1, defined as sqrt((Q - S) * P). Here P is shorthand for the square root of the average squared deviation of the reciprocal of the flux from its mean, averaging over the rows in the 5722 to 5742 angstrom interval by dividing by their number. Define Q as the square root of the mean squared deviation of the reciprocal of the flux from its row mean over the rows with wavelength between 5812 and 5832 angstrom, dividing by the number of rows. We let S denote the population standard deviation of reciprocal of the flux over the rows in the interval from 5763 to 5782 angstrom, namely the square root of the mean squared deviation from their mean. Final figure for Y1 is 0.0041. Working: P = 0.0060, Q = 0.0064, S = 0.0036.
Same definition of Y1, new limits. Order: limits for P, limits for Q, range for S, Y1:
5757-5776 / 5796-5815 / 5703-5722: 0.0041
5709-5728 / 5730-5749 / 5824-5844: 0.0026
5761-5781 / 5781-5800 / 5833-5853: 0.0021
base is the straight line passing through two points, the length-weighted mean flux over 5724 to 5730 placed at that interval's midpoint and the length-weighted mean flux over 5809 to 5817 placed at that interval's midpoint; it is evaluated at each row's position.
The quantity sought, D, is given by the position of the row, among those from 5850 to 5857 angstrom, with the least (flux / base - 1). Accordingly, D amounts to 5856.5 angstrom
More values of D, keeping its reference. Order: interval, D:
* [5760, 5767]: 5762.0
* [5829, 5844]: 5834.0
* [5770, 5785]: 5775.5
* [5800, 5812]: 5811.5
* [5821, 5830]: 5822.0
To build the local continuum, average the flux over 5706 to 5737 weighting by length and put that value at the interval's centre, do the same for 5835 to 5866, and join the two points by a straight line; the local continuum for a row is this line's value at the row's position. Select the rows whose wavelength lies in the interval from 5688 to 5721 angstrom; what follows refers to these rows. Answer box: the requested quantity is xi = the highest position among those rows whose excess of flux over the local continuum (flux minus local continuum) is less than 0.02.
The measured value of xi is 5720.0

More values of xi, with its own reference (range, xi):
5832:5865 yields 5864.0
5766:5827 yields 5822.0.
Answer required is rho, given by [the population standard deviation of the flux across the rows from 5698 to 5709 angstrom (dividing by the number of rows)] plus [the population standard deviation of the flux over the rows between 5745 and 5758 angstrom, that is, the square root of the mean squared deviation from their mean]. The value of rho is 1.13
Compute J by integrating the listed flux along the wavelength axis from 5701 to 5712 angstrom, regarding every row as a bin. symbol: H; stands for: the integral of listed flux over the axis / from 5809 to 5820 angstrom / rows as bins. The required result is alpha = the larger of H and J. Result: 111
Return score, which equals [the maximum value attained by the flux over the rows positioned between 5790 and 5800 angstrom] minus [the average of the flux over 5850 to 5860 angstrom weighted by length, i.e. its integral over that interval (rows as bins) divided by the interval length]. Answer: 1.44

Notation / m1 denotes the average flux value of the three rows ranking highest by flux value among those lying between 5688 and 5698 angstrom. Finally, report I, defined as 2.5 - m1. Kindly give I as -8.3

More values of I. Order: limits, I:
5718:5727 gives -8.3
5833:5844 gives -7.8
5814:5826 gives -8.5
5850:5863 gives -7.7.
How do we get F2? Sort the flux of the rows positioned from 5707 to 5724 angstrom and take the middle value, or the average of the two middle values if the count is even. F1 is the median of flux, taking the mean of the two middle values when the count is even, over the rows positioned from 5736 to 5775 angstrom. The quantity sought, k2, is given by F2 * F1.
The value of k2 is 102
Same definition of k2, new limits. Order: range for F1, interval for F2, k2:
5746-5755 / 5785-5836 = 106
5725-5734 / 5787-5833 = 104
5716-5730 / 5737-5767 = 105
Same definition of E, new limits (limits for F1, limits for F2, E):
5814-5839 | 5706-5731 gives 1.01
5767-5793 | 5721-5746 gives 1.02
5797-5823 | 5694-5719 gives 1.08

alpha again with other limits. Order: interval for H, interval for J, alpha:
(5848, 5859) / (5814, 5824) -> 108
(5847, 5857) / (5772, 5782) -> 103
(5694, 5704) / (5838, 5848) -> 103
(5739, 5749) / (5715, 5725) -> 103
